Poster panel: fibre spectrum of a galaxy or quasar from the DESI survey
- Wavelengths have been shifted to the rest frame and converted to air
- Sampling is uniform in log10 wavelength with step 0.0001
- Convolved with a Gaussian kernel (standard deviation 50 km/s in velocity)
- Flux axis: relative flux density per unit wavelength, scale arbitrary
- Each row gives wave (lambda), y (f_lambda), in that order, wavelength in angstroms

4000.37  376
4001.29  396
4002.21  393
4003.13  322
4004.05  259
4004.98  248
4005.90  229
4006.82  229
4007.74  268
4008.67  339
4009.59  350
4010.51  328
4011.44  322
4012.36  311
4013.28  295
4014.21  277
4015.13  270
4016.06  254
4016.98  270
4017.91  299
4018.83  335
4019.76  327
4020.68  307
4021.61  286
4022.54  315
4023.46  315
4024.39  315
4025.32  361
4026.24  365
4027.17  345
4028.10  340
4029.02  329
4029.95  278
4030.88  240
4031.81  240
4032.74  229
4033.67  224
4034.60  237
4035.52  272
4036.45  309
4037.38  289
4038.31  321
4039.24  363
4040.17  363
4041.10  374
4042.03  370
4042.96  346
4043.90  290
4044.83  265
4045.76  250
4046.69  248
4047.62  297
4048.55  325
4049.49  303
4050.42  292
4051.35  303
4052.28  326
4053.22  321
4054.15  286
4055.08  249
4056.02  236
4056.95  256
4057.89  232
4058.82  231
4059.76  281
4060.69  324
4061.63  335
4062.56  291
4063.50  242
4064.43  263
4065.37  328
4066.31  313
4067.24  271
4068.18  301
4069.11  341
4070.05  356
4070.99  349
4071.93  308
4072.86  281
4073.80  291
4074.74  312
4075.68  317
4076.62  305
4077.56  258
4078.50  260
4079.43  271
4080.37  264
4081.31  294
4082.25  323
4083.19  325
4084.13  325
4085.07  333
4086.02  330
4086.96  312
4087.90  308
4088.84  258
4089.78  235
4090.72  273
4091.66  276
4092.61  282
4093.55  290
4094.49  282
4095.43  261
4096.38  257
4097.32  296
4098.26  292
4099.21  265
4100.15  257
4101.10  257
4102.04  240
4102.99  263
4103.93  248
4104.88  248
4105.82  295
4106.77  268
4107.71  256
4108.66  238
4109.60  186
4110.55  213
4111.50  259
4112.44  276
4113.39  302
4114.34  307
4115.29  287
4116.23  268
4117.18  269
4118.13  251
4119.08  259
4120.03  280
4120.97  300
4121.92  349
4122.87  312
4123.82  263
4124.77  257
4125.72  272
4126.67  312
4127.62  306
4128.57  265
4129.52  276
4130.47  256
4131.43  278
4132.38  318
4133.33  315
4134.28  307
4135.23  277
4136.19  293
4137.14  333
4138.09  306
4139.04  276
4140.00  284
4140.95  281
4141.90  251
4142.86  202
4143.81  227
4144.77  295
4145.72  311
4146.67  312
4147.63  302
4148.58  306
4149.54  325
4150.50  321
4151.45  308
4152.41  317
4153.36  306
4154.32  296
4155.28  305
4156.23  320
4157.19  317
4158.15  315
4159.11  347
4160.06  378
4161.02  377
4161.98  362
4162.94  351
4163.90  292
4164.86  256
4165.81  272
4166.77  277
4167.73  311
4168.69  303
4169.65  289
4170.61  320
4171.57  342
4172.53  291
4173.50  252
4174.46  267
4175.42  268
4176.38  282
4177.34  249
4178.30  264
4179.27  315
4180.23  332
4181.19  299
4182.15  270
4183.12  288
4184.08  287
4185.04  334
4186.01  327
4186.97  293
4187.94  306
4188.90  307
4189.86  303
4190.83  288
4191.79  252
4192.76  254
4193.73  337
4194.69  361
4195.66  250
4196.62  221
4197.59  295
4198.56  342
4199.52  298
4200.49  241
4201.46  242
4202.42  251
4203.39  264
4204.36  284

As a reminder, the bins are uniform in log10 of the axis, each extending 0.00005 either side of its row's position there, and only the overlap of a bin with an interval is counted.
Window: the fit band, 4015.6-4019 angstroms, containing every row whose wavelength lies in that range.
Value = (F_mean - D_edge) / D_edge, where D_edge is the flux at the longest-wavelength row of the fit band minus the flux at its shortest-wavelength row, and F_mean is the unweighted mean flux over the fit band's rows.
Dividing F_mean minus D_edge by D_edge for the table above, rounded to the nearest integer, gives 3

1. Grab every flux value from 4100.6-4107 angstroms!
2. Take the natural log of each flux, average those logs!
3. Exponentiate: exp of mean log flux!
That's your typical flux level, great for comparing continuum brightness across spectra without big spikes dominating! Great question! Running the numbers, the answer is 259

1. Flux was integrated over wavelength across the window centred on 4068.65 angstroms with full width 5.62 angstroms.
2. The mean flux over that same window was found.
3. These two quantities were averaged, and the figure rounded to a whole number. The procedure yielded 1065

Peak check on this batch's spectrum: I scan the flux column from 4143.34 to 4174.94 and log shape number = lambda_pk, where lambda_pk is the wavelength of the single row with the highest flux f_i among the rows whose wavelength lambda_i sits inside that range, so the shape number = 4160.06 angstroms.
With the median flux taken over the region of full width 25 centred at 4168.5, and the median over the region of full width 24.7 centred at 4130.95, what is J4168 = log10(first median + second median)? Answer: 2.77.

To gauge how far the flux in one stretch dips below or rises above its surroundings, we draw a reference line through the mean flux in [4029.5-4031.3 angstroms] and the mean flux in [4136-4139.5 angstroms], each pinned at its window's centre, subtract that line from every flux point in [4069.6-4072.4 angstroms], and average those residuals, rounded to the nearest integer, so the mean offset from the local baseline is 62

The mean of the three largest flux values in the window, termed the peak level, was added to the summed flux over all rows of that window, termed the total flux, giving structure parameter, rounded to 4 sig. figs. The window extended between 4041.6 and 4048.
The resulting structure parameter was 2404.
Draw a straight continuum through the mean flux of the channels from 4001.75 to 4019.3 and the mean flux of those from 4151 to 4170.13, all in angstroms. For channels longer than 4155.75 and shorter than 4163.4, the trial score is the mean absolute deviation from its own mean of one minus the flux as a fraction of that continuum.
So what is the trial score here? 0.067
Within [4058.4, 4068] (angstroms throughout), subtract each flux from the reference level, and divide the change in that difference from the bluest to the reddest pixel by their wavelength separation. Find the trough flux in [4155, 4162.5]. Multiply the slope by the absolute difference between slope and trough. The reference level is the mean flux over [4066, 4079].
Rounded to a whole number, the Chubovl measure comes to -1471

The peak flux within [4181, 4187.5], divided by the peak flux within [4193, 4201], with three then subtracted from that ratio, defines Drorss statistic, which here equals -2.07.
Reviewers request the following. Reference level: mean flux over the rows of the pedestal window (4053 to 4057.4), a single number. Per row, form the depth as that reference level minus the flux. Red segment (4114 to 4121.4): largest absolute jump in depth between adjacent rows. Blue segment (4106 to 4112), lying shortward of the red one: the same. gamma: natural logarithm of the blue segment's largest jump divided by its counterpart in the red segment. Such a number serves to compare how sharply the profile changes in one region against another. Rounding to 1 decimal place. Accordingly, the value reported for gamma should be 0.9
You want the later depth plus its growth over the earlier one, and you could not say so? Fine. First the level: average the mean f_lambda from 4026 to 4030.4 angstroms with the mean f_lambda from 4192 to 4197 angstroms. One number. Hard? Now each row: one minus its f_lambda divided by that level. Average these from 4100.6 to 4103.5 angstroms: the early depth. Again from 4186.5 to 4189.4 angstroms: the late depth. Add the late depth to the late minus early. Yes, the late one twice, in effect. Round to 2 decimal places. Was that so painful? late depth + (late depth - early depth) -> -0.14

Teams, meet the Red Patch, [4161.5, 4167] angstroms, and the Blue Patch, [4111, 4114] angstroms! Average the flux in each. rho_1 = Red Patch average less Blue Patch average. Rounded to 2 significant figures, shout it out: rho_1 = 23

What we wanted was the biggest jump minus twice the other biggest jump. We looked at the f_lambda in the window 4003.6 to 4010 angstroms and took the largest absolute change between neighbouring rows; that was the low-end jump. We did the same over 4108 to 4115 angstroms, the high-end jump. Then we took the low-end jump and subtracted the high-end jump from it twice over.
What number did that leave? -33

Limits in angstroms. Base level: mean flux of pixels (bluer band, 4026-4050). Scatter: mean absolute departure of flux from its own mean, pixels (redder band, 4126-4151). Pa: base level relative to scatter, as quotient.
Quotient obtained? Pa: 12.4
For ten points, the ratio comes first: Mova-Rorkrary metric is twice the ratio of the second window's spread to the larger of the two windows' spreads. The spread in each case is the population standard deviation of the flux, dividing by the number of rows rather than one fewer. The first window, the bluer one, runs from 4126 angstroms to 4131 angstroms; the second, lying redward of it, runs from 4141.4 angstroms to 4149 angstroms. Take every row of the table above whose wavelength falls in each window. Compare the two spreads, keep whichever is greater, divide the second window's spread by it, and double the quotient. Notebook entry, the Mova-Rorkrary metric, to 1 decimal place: 2.0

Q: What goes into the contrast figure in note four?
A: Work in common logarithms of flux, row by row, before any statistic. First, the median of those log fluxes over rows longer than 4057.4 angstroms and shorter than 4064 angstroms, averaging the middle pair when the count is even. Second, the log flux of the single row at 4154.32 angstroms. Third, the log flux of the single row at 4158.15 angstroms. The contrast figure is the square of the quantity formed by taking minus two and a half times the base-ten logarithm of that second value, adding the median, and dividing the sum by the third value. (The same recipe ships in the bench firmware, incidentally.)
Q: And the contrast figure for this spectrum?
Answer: 0.345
